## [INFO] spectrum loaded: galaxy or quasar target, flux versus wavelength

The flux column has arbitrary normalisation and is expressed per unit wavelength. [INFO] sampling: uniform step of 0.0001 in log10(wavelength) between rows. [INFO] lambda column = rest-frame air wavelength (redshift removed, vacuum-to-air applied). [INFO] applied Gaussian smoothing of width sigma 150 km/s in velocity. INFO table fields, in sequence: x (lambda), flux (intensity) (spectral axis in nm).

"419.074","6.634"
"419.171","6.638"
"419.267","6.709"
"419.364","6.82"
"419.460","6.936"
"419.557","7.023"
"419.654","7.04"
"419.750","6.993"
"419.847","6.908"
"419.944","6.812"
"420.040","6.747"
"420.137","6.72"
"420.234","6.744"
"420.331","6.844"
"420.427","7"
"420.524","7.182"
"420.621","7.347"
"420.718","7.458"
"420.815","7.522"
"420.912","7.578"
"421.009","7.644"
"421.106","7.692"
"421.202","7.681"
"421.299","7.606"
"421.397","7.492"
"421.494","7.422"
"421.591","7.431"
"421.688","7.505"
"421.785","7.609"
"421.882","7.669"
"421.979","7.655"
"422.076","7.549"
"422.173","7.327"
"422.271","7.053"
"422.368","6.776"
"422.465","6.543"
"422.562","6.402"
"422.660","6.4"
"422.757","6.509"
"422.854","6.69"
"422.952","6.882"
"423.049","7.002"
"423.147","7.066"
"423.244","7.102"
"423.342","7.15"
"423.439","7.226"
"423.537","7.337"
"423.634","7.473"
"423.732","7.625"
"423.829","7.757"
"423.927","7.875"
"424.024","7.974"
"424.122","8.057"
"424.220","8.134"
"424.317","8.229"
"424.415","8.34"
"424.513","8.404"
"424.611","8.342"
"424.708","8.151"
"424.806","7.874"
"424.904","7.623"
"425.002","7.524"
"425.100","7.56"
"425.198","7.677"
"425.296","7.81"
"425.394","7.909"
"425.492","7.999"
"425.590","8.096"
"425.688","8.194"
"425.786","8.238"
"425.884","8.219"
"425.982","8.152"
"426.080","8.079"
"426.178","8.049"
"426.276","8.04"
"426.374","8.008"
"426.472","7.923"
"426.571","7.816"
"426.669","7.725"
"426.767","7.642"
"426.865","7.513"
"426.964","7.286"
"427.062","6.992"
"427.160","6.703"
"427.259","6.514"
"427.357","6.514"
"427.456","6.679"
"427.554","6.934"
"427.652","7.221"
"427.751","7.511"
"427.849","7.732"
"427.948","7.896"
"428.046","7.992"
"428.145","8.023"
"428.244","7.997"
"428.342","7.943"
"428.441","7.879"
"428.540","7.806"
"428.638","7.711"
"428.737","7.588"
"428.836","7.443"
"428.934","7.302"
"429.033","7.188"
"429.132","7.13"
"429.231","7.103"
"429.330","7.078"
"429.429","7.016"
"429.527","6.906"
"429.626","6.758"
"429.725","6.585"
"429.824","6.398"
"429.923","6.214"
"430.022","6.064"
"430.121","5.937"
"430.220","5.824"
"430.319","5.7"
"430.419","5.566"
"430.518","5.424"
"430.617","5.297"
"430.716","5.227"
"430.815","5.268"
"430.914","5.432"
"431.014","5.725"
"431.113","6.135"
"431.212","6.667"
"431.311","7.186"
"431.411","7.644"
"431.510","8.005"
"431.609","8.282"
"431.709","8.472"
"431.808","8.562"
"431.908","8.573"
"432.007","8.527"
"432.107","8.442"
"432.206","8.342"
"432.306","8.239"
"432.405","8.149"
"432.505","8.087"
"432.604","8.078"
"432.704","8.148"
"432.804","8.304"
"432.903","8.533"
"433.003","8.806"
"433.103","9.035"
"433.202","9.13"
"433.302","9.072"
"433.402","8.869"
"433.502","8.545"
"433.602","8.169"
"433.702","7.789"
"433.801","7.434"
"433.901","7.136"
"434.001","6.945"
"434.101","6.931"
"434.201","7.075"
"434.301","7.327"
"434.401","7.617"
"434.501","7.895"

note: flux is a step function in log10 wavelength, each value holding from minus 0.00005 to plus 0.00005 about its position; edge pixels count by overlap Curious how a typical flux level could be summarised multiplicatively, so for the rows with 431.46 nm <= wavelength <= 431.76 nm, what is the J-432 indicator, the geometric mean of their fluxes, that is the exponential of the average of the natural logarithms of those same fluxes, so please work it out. 8.25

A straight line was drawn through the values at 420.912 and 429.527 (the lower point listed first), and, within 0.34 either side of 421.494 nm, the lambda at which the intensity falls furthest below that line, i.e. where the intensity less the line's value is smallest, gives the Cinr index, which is 421.494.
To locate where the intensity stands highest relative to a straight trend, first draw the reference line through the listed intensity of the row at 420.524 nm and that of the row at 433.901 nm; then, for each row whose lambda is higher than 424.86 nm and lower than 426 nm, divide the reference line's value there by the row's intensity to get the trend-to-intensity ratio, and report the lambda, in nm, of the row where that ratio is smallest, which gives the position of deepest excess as 425.786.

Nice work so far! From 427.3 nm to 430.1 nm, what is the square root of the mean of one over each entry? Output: 0.373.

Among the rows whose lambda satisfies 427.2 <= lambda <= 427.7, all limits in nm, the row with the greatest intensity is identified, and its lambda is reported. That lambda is 427.652 nm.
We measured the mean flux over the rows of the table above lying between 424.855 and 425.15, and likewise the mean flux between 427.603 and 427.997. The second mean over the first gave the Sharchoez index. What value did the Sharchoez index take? 1.00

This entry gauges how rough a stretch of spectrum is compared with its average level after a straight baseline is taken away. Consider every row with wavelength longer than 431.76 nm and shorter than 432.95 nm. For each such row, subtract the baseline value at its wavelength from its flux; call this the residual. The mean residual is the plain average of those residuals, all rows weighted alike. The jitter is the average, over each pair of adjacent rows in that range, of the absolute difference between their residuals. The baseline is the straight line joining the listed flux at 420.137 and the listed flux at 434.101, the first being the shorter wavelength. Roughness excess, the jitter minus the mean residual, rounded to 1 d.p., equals -1.3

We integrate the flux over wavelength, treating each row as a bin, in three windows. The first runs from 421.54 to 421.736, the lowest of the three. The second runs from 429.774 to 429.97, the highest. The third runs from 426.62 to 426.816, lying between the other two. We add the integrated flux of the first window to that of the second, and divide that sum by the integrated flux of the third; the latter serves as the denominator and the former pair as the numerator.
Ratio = 1.79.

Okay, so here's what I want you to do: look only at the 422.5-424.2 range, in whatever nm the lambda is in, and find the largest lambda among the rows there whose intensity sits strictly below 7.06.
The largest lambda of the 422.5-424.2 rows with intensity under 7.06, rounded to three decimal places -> 423.049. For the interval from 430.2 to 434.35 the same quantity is 434.101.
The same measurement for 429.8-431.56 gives 431.212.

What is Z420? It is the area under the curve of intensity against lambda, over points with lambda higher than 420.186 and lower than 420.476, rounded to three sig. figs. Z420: 1.99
